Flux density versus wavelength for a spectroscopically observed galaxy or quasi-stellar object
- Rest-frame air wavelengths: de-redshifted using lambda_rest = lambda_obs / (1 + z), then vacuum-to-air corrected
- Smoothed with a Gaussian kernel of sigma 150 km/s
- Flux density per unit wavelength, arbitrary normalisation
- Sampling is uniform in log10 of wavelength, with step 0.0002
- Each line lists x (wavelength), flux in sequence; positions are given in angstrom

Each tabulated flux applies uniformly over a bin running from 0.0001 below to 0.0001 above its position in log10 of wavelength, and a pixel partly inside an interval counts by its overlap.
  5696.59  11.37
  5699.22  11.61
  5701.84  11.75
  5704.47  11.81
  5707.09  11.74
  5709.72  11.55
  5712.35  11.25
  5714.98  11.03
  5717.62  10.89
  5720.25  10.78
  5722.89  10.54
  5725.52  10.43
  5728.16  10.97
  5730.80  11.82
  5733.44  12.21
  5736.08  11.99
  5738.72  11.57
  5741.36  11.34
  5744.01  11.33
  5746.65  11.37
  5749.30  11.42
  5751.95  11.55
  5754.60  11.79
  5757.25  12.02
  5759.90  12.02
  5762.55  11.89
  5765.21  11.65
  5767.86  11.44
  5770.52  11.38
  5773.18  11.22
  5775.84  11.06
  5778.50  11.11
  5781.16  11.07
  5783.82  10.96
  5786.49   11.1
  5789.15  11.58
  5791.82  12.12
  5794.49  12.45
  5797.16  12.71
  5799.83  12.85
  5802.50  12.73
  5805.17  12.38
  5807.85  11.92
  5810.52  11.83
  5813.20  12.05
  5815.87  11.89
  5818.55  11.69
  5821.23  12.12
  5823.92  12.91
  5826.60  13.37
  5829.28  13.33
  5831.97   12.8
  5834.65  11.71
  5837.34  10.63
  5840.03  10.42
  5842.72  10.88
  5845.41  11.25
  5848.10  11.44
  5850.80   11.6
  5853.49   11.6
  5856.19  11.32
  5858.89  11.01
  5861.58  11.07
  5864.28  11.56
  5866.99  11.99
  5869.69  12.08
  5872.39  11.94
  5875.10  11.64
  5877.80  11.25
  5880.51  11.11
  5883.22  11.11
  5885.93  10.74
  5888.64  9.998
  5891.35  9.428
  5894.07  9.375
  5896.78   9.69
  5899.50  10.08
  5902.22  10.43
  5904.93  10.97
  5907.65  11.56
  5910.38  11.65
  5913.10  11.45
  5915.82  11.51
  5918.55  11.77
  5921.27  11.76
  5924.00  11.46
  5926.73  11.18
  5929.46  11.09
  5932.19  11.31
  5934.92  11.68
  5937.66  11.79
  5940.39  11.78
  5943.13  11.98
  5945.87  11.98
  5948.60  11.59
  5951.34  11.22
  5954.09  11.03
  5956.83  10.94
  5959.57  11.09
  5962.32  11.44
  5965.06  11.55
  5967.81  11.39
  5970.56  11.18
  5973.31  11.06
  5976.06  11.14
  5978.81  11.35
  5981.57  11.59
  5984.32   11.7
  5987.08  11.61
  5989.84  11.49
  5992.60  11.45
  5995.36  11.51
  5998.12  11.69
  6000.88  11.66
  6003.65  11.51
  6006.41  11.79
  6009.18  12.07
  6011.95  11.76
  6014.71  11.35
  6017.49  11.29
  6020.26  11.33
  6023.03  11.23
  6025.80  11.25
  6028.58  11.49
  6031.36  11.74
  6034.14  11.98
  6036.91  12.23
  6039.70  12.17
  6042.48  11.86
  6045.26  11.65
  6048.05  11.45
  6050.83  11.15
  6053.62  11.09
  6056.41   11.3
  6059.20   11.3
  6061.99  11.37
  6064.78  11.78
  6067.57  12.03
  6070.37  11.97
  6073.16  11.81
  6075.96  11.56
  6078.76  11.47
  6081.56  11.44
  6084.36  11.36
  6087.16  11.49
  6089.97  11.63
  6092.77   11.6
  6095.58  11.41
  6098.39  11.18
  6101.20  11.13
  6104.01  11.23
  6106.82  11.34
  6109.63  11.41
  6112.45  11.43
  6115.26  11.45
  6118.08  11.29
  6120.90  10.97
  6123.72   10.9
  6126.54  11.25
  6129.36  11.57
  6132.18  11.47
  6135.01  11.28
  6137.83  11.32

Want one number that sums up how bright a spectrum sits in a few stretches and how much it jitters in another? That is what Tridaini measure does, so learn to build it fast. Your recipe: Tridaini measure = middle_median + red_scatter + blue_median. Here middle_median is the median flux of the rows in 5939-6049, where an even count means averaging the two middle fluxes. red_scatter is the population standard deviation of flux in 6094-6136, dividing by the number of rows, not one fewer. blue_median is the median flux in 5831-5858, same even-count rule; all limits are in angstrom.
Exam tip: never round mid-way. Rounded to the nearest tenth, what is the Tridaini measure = 23.1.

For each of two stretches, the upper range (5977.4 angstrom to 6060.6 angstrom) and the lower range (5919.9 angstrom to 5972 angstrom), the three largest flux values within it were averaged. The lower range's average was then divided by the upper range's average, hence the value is 0.98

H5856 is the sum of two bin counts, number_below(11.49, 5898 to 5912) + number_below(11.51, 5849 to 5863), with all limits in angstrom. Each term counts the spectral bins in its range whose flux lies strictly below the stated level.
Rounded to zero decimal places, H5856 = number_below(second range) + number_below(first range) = 6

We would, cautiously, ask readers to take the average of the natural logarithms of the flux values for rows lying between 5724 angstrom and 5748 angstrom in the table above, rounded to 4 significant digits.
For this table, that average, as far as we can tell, 2.437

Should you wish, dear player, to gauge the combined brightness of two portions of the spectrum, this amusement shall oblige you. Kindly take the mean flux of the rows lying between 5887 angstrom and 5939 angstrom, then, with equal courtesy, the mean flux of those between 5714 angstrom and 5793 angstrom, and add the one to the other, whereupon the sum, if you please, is 22.3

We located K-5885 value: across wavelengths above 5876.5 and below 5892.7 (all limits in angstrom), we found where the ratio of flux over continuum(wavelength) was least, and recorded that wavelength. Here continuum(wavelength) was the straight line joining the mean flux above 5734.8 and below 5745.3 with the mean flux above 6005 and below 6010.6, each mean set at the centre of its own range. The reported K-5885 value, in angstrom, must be 5891.35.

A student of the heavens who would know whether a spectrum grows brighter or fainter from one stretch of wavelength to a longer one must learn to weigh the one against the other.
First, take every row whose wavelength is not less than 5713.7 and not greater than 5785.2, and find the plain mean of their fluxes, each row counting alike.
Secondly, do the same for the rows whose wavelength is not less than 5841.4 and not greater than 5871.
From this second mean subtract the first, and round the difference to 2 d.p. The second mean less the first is 0.07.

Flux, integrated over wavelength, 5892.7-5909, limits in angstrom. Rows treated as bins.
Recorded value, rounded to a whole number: 169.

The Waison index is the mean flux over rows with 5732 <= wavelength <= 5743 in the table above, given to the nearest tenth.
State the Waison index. 11.8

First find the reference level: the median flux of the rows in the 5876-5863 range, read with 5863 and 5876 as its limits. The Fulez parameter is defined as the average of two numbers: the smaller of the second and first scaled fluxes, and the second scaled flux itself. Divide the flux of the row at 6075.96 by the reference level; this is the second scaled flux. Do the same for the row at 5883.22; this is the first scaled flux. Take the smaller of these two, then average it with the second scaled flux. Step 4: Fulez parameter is 0.949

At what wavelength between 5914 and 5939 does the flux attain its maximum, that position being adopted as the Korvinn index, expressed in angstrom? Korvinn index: 5937.66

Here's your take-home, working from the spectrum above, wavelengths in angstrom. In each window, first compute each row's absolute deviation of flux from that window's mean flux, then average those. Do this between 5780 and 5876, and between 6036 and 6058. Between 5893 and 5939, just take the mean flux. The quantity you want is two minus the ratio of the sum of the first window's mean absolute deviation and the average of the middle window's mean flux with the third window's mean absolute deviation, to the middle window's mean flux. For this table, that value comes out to 1.43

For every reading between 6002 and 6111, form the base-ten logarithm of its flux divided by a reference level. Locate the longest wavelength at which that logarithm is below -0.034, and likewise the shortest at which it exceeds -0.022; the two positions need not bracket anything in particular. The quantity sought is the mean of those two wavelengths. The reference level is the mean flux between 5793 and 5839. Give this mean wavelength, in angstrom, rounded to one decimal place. 6056.6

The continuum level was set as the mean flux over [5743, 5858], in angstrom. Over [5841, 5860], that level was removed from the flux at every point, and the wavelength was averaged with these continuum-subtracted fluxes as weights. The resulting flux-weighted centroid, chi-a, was 5850.2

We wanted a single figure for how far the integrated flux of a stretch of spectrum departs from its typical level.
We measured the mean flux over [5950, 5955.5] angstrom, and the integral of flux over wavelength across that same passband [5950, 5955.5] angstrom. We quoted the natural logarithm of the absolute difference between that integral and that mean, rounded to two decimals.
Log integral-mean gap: 3.91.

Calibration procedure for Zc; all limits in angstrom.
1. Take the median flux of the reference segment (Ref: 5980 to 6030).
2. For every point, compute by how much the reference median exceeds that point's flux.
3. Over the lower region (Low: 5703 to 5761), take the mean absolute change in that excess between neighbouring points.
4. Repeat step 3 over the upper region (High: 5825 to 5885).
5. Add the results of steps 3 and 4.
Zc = 0.55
